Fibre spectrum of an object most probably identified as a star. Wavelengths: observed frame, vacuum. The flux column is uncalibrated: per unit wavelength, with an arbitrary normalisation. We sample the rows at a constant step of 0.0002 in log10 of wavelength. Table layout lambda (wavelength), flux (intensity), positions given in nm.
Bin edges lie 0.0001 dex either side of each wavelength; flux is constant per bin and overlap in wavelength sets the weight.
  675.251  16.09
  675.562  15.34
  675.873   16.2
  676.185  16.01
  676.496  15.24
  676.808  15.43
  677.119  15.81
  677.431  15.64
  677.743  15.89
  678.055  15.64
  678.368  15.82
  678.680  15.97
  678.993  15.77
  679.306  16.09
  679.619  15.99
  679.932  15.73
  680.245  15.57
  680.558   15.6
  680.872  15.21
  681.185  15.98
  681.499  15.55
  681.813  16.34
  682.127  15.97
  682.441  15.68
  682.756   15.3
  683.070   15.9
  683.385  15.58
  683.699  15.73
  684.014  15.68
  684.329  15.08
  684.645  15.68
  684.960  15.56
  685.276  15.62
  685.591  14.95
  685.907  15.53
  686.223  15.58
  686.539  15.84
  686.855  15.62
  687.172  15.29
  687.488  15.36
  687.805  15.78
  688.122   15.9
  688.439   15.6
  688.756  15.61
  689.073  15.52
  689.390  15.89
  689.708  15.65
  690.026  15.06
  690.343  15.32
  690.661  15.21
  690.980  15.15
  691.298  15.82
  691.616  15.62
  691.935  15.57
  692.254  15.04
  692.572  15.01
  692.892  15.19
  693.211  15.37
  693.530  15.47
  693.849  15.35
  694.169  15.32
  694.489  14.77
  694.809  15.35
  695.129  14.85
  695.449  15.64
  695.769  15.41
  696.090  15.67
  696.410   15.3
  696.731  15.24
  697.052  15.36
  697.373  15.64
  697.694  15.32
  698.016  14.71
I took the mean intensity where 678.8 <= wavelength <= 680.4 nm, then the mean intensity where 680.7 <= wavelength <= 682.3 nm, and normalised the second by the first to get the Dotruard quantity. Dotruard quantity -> 0.999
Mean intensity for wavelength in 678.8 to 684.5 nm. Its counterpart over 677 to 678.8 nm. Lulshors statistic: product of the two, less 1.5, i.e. 247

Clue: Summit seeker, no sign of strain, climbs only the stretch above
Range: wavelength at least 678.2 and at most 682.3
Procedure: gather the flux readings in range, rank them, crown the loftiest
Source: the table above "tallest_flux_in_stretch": 16.34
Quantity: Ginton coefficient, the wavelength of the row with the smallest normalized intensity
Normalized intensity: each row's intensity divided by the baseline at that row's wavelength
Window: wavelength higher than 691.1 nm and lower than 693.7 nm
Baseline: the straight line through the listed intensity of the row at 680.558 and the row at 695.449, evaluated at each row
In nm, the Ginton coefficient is 692.572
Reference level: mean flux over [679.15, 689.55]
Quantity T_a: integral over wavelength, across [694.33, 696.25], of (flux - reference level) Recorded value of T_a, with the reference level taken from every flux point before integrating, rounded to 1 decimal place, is -0.7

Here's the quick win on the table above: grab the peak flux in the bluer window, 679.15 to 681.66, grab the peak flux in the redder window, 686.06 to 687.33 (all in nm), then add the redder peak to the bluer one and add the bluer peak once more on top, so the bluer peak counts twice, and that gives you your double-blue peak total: 48.0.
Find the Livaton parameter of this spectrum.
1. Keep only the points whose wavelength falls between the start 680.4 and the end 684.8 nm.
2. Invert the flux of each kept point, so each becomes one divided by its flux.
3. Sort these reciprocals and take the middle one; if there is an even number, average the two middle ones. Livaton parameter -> 0.0638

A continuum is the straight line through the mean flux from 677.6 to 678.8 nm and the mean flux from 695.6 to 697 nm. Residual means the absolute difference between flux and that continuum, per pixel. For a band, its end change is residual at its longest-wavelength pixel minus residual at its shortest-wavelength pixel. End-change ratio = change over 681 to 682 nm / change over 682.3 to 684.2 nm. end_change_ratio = -10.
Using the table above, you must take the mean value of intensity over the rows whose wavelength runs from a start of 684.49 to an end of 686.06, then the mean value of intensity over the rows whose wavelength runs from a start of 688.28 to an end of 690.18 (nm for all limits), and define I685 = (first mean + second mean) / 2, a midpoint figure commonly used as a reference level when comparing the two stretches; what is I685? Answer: 15.51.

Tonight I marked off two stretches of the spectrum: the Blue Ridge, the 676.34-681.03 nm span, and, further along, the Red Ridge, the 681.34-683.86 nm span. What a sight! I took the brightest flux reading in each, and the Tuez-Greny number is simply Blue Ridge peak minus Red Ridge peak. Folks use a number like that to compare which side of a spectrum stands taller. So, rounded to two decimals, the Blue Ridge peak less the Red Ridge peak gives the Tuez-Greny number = -0.25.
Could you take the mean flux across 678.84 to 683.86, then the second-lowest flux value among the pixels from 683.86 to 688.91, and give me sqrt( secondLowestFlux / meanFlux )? 0.9785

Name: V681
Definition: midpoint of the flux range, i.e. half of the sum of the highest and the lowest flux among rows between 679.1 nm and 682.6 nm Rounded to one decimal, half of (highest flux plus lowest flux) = 15.8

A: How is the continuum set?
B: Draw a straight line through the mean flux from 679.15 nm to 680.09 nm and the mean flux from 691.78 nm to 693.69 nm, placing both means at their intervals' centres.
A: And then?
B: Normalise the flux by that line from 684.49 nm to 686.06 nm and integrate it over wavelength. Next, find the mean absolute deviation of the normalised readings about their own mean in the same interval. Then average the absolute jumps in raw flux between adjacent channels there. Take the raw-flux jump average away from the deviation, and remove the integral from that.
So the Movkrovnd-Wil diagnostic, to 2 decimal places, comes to -1.90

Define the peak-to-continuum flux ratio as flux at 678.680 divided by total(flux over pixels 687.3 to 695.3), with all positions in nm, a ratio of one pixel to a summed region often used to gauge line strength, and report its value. 0.0415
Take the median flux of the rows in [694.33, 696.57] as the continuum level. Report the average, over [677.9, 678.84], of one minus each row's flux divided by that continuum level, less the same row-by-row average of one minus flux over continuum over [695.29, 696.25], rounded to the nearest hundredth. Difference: -0.02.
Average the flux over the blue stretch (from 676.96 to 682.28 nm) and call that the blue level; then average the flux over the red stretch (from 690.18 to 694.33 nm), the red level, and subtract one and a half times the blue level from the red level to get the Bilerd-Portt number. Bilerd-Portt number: -8.36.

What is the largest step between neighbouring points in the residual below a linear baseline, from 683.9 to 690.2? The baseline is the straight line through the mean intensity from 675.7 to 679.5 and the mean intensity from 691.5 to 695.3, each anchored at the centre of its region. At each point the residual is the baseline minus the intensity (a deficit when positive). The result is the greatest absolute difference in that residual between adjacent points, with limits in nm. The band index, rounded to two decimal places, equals 0.66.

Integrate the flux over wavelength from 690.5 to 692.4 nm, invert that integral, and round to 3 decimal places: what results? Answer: 0.034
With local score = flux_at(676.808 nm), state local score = 15.43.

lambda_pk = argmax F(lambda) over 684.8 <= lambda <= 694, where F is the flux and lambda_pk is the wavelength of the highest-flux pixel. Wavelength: 688.122 nm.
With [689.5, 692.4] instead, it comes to 691.298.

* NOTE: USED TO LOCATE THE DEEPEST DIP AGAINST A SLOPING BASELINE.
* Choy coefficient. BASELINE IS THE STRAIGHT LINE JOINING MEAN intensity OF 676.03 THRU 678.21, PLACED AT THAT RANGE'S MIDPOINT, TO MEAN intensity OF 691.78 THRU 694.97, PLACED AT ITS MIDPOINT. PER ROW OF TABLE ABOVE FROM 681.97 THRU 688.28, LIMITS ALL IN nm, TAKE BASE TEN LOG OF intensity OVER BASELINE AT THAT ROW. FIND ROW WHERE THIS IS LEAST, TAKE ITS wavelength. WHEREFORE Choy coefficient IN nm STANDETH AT 685.591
